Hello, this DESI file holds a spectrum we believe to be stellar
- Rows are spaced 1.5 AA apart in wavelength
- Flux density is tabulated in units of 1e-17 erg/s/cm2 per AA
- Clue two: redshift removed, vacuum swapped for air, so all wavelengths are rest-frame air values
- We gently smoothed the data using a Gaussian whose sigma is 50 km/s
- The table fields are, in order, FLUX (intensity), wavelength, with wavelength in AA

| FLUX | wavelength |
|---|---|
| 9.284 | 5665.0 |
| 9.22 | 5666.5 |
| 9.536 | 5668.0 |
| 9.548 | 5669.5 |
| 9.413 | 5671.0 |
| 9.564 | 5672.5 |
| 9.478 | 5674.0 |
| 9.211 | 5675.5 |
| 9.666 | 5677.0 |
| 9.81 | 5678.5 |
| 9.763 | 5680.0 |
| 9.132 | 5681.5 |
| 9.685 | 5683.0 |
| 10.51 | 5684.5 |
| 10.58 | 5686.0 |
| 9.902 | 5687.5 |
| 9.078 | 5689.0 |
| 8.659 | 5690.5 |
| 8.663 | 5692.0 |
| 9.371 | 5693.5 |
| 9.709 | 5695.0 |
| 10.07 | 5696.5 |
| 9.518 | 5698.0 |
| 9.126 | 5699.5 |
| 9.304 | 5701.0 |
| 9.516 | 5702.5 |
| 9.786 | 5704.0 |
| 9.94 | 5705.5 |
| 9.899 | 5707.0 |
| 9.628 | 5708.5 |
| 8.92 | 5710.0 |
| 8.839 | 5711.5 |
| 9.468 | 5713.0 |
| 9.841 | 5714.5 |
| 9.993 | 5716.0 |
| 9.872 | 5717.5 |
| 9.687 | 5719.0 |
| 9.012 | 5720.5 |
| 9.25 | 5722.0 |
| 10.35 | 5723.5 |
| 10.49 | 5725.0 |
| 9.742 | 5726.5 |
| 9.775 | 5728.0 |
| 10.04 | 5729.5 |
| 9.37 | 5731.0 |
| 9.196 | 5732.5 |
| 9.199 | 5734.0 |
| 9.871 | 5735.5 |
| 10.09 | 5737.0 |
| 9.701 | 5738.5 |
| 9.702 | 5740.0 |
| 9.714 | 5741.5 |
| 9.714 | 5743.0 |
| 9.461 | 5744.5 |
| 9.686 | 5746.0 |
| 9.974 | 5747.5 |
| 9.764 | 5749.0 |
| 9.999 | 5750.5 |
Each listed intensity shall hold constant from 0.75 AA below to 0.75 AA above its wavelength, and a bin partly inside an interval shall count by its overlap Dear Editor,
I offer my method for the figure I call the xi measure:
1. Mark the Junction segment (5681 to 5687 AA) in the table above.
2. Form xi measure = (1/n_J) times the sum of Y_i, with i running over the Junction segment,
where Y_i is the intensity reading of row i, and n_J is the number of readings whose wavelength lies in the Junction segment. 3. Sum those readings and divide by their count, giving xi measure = 10.0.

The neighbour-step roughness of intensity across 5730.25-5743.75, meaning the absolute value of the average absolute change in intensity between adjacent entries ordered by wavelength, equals 0.18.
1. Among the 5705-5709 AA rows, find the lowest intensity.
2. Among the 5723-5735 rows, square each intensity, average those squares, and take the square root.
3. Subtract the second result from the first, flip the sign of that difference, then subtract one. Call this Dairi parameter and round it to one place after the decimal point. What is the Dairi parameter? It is -0.8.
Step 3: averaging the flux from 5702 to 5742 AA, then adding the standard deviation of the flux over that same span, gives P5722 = 10.1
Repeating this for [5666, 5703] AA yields 10.0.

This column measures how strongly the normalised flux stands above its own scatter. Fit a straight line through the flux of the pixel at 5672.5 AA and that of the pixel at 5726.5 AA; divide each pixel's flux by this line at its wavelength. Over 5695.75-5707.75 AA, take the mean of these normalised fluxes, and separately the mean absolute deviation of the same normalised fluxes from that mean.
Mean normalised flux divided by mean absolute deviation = 35.2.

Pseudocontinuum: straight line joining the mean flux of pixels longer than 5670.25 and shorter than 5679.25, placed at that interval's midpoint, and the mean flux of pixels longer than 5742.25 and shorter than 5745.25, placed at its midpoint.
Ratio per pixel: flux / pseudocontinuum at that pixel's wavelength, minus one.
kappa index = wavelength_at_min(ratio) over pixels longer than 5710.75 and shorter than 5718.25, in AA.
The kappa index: 5711.5 AA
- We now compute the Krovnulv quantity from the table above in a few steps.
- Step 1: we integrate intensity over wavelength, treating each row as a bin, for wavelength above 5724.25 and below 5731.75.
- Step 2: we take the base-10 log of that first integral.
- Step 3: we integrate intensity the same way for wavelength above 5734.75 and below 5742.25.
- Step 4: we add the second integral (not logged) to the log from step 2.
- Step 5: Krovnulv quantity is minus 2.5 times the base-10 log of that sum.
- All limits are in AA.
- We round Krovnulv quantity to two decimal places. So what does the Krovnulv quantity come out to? -4.69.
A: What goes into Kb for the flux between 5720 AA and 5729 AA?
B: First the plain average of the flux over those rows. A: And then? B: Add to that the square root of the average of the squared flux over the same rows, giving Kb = 19.6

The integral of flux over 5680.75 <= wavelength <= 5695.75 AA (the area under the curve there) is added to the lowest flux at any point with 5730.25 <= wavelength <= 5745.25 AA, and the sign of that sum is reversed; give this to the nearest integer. -152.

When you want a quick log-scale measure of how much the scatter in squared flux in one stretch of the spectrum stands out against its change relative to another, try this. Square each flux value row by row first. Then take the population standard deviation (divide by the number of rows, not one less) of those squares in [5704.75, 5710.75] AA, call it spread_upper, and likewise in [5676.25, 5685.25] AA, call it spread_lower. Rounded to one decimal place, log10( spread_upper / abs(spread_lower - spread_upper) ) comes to 1.5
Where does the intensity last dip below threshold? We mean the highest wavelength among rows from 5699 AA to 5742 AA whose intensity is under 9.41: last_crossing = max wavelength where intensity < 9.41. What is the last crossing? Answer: 5734.0 AA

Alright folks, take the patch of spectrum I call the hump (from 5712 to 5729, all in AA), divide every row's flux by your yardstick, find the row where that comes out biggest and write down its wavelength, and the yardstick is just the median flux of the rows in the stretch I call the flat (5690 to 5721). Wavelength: 5725.0 AA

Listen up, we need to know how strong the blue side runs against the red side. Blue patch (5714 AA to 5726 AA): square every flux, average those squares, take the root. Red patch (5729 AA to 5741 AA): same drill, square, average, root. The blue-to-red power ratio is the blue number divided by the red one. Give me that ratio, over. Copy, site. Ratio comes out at 1.02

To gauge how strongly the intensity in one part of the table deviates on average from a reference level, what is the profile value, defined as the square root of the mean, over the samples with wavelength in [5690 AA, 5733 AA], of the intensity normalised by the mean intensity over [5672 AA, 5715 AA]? 1.00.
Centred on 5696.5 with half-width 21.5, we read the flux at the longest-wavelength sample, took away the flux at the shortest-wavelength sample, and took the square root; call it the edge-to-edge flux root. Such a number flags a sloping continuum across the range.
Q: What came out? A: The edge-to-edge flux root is 0.81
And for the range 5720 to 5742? 0.84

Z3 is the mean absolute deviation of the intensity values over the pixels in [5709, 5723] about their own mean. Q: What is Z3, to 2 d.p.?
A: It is 0.38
